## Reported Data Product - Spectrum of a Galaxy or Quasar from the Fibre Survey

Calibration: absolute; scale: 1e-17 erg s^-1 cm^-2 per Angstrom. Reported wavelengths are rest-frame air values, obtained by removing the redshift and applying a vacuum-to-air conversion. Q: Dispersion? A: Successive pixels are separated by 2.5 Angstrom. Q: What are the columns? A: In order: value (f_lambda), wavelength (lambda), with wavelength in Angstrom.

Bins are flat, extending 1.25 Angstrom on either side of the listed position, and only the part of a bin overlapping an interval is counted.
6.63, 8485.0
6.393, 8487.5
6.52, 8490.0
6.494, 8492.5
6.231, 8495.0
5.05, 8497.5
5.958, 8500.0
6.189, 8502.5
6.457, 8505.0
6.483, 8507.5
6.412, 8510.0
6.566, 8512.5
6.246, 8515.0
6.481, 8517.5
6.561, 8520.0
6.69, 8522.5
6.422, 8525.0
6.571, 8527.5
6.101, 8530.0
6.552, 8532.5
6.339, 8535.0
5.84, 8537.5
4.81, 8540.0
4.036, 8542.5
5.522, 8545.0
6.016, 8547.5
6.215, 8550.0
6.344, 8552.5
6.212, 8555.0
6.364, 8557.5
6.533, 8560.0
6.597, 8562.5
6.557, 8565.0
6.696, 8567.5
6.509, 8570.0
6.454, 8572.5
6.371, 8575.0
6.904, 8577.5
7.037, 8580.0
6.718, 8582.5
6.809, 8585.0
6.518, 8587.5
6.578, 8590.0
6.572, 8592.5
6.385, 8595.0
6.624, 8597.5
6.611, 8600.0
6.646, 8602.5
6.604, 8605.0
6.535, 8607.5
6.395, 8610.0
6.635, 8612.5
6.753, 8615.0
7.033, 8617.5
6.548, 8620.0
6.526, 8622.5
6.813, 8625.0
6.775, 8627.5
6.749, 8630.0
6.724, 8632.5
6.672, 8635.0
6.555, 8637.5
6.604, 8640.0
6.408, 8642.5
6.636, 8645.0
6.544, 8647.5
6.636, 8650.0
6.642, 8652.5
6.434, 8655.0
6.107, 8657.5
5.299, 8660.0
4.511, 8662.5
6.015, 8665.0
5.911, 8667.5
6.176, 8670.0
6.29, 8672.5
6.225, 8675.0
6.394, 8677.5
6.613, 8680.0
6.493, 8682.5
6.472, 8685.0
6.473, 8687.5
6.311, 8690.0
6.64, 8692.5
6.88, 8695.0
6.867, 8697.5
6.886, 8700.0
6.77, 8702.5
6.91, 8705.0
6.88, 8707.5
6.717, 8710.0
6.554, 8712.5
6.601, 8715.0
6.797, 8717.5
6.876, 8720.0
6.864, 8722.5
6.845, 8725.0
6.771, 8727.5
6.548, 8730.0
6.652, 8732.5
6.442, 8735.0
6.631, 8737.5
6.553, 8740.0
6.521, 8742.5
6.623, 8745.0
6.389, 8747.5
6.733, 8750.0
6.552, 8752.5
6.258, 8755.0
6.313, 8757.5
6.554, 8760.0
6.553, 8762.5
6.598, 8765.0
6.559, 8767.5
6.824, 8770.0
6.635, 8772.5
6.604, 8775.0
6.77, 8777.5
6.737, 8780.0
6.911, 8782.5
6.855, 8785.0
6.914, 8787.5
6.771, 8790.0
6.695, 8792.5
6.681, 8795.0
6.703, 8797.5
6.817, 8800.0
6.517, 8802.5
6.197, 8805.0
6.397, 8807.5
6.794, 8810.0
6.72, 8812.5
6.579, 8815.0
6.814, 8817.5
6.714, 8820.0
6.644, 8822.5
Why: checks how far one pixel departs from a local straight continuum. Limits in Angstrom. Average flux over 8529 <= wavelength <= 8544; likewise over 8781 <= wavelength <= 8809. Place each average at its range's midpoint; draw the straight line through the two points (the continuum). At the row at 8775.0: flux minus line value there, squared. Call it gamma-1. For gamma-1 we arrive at 0.00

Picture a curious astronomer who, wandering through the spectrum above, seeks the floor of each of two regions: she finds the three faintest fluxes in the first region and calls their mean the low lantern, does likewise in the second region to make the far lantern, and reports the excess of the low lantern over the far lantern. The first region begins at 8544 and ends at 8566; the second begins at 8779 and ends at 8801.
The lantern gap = -0.78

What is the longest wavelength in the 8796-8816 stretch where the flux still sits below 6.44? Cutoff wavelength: 8807.5 Angstrom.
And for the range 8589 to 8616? 8610.0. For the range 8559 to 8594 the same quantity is 8575.0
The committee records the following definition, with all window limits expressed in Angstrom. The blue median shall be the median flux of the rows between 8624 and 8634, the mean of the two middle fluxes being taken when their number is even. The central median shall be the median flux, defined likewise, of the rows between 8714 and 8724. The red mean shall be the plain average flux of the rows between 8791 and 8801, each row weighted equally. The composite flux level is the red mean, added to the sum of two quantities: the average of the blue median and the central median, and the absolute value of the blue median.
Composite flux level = 20.28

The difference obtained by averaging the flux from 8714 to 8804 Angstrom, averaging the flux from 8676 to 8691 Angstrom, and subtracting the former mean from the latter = -0.20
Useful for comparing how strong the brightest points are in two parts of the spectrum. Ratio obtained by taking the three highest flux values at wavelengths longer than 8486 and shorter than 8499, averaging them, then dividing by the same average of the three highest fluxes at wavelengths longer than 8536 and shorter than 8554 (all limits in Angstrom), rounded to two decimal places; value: 1.04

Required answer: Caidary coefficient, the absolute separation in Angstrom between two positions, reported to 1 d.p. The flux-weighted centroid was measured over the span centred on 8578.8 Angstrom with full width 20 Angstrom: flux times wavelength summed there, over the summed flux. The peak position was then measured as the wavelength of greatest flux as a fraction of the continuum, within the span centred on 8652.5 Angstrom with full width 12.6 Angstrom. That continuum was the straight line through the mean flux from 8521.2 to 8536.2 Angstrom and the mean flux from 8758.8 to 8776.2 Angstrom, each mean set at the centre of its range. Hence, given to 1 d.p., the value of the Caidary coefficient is 73.7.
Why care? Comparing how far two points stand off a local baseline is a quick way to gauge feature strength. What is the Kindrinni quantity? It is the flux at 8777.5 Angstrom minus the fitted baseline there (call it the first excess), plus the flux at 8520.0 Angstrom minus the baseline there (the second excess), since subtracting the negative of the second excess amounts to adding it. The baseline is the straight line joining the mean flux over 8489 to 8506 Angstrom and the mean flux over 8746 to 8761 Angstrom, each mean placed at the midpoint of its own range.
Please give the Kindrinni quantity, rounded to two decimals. 0.68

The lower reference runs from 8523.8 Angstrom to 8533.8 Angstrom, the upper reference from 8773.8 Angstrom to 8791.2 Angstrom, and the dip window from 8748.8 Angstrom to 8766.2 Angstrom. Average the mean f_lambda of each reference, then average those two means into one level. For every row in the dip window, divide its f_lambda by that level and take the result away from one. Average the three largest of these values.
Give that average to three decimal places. 0.035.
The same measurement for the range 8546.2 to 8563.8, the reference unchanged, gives 0.069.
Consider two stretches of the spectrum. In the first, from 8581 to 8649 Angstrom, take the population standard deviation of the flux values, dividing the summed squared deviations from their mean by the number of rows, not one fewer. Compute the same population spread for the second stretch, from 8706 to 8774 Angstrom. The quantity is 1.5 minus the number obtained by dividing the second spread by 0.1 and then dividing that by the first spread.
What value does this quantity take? -10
